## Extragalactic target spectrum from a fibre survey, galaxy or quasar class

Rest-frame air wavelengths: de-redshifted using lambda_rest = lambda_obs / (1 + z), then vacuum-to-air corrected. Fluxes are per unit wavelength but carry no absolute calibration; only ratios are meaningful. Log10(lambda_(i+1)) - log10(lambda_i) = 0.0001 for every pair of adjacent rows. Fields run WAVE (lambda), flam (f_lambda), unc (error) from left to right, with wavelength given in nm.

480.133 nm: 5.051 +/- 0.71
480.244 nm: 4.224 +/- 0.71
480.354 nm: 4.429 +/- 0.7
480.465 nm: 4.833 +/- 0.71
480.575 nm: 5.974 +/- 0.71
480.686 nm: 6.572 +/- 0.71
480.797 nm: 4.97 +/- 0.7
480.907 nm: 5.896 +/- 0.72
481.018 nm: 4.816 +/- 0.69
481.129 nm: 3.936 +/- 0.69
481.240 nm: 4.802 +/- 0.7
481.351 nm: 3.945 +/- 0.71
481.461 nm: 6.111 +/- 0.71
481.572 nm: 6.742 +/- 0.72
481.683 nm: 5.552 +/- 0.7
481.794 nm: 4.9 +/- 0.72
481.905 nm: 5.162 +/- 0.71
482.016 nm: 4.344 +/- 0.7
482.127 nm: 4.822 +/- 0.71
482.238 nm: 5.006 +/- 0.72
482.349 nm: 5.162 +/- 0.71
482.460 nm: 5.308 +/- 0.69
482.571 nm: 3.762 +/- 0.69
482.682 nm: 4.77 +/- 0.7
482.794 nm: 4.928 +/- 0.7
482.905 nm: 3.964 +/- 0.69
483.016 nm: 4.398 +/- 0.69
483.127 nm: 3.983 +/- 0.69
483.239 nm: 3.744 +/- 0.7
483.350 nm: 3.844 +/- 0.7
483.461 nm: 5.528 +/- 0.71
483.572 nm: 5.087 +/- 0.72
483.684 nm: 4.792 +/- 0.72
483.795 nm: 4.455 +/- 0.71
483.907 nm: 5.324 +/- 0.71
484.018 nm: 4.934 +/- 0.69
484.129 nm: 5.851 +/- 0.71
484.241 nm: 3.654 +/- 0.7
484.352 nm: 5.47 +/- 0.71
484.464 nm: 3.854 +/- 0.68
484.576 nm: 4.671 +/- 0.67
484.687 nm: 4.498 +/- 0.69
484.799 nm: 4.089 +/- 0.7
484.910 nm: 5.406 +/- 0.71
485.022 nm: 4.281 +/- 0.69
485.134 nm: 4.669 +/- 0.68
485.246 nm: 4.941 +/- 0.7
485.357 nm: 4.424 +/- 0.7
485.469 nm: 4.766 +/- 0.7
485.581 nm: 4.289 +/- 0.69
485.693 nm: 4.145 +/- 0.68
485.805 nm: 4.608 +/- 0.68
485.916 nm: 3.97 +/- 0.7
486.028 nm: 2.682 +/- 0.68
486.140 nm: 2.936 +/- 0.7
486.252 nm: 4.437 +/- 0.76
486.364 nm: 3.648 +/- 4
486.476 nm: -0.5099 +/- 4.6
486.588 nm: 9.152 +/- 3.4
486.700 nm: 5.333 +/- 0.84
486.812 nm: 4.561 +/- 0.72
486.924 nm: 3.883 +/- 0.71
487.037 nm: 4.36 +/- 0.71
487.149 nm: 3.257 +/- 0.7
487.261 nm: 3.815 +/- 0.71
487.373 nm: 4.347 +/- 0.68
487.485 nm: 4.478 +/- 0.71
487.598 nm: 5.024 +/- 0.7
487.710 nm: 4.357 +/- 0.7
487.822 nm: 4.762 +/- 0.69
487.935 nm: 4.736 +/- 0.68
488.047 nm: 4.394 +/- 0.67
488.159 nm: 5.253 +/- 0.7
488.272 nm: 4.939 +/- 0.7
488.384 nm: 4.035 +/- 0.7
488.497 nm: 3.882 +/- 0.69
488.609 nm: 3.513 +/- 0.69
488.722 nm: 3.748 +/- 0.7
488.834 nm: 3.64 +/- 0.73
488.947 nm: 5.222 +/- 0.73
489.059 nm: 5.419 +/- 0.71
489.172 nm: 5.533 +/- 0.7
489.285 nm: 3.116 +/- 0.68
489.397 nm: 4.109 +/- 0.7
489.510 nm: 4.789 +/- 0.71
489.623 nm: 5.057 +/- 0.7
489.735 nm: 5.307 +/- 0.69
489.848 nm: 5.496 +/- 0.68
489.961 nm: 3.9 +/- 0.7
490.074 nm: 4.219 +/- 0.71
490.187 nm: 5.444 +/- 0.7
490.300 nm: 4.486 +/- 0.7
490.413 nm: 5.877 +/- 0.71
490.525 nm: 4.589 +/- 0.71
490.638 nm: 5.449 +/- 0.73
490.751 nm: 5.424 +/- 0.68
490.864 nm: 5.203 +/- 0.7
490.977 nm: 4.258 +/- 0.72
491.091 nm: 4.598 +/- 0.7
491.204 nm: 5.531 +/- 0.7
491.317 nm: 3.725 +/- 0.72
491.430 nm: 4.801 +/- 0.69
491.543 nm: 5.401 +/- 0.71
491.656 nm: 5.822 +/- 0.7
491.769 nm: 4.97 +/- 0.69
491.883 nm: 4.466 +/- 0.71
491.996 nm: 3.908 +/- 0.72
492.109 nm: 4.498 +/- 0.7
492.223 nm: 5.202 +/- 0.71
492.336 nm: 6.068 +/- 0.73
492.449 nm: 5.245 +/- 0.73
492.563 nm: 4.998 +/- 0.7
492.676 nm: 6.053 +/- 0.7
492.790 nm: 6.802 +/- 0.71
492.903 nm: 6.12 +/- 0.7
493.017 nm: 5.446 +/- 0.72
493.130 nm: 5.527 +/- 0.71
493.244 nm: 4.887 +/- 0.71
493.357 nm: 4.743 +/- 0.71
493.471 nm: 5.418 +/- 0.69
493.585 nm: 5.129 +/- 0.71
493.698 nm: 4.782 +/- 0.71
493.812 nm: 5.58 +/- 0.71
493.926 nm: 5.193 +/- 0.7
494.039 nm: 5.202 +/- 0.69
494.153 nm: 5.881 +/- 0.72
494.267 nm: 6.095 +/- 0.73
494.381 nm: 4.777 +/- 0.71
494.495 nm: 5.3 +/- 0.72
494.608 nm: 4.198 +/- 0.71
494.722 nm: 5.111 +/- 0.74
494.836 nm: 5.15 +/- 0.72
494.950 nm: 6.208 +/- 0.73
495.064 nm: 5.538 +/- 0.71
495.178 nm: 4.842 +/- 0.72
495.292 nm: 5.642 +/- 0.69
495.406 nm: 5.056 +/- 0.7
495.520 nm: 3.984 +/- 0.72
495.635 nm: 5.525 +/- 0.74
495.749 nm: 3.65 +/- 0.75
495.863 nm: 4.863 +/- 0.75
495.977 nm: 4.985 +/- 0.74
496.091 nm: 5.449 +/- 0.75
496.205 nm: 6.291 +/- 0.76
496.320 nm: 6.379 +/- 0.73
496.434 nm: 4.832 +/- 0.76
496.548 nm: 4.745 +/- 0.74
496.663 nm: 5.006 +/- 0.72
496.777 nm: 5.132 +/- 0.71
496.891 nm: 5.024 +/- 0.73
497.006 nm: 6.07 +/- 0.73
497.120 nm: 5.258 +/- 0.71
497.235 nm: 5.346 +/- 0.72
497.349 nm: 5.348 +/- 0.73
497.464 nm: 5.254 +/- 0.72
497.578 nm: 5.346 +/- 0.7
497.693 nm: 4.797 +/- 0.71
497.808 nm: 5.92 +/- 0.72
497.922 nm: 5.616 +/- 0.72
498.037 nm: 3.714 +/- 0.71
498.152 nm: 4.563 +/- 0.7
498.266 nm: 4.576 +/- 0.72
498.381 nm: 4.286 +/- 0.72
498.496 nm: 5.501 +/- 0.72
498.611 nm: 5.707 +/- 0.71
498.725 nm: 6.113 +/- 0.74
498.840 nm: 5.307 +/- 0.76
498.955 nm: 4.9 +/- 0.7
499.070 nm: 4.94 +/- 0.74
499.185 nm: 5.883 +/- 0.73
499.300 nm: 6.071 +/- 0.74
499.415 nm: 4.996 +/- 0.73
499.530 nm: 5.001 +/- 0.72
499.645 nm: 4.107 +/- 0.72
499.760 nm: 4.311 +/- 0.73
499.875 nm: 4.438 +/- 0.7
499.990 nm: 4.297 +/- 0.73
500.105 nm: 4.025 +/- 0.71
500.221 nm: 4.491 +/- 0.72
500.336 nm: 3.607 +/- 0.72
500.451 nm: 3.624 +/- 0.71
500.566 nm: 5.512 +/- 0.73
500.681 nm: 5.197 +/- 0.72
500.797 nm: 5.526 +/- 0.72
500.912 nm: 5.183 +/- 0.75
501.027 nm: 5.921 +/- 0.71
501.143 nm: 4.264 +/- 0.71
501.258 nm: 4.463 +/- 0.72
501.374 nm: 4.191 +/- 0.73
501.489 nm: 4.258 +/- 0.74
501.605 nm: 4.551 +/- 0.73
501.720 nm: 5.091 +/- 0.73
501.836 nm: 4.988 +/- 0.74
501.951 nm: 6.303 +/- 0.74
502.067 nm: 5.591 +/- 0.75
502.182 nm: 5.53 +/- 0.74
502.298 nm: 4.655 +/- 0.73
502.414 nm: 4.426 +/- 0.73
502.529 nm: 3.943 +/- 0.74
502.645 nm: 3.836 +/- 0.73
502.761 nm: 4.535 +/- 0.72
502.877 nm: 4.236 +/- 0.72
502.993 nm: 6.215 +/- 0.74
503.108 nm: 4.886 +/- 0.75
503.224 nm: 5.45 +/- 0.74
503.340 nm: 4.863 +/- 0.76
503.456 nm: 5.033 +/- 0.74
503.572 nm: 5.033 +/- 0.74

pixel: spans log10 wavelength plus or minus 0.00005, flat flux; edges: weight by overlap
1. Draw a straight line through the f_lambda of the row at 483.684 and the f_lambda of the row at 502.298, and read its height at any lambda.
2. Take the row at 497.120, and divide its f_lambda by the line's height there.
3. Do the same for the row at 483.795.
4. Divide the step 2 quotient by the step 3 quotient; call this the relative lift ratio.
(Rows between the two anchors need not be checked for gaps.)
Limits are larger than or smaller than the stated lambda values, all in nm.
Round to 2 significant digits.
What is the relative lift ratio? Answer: 1.2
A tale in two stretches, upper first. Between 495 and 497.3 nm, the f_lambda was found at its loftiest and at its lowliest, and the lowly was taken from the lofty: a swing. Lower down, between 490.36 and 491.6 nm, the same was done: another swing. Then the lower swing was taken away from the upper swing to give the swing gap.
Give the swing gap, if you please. 0.58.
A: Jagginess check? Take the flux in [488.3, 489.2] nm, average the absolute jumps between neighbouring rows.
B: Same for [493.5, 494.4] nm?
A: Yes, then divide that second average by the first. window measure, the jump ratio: 1.4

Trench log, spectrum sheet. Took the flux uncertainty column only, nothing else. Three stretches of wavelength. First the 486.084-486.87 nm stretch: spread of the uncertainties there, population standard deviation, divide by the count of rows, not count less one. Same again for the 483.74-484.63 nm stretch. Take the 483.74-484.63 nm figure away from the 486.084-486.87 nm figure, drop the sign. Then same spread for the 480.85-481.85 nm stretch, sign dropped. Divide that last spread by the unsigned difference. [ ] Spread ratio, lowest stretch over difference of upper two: 0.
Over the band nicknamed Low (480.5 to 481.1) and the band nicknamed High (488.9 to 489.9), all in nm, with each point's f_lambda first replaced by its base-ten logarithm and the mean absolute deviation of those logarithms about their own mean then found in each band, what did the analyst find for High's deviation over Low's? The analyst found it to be 1.2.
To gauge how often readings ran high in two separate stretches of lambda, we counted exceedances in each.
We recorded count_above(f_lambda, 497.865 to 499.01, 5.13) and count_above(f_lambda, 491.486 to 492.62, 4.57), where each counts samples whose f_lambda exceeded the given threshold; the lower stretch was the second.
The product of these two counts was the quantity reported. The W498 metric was 35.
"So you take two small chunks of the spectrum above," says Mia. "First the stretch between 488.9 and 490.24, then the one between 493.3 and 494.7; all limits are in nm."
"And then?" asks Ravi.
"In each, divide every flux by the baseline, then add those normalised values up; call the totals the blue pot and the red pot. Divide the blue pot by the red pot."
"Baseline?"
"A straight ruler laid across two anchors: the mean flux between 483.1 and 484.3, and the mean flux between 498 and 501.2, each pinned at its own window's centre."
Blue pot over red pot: 0.94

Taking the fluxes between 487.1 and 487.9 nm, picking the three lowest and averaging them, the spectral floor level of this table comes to 3.81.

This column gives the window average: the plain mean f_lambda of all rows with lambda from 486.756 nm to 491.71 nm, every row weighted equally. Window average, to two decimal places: 4.63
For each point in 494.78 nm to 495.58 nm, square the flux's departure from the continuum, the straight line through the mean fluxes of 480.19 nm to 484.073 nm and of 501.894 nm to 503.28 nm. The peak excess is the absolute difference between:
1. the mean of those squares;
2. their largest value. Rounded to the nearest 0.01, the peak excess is 1.12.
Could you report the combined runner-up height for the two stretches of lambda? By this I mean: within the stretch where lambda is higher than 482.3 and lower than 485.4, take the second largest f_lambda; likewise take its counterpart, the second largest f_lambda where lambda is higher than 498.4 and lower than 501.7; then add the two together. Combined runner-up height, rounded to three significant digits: 11.6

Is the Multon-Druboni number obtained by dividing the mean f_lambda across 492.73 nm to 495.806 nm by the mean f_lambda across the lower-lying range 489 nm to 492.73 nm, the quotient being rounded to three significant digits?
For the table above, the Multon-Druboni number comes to 1.06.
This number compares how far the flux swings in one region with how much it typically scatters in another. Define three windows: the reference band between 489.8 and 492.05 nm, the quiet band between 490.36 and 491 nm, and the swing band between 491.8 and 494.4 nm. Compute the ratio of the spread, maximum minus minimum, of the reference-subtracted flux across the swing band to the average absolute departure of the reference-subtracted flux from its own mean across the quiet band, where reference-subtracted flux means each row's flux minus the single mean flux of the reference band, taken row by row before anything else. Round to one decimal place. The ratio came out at 6.1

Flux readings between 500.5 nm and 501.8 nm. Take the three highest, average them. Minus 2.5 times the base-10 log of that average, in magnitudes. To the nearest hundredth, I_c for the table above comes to -1.88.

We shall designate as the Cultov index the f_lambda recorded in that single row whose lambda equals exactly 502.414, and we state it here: 4.426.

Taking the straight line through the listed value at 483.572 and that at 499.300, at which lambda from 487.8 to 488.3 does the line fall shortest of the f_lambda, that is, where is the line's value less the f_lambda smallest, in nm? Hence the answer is 488.159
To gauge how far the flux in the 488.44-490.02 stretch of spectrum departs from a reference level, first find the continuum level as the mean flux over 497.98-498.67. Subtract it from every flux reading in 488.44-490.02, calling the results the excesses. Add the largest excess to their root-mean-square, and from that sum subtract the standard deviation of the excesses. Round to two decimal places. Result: 0.84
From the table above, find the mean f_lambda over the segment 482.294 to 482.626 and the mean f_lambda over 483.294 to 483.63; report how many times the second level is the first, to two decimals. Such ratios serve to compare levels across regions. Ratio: 1.02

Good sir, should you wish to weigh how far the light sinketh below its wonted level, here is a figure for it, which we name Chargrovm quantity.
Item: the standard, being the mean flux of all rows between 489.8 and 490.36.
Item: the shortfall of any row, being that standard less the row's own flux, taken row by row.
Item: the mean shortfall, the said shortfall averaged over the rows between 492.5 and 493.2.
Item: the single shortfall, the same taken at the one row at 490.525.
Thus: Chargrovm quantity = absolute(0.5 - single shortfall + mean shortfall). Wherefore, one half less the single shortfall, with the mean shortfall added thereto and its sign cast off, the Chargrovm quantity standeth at 0.7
